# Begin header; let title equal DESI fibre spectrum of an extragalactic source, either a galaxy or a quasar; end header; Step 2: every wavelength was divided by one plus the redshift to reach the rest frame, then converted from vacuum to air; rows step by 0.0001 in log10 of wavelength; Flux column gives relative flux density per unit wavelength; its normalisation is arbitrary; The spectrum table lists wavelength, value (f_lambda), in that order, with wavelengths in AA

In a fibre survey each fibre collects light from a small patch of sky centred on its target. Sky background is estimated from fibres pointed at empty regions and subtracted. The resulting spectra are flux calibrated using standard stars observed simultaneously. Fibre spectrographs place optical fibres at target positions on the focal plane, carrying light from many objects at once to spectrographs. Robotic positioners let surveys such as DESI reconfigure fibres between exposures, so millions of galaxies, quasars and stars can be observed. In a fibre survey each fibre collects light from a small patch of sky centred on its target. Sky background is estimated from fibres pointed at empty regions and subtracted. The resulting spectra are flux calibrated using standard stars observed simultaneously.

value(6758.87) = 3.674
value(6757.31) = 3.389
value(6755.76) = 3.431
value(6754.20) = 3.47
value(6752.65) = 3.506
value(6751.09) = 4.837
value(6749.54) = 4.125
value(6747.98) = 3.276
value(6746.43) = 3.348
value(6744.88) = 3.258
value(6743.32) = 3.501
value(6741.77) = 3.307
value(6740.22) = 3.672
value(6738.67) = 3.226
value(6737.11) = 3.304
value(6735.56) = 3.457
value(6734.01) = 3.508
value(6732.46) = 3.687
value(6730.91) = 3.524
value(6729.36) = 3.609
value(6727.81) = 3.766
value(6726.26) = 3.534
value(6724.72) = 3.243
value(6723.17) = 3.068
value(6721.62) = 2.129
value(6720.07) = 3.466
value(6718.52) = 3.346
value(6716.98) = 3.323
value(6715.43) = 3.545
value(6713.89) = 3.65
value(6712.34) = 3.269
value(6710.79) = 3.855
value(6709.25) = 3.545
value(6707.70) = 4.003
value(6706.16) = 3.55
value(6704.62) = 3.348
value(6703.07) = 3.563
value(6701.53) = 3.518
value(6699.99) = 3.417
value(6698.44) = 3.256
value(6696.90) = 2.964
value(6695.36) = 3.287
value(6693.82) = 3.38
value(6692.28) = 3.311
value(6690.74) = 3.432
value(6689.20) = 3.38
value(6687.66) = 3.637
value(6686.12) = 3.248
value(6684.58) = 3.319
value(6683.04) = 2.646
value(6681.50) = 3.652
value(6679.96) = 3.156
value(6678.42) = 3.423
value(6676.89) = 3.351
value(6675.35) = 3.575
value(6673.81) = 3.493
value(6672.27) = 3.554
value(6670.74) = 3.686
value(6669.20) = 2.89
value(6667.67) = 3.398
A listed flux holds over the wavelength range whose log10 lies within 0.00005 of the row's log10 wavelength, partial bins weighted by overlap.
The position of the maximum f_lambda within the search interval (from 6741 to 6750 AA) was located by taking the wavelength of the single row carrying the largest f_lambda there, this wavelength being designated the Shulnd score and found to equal 6749.54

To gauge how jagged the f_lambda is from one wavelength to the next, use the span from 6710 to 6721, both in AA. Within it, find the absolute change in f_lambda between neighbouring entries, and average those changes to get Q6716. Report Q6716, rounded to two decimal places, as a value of 0.24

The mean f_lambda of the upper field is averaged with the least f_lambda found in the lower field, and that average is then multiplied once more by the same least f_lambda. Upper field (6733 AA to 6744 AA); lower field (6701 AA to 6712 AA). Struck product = 11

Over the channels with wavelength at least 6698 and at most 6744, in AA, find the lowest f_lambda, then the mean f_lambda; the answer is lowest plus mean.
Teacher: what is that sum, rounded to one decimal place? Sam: 5.6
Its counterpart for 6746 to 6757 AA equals 7.0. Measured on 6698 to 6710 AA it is 6.8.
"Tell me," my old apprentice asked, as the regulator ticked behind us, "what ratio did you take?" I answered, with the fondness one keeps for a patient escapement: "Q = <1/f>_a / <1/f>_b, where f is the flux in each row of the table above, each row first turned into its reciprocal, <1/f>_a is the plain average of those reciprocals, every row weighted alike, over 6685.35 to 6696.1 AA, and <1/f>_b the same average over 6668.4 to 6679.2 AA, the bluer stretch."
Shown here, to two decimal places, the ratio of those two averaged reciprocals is 1.01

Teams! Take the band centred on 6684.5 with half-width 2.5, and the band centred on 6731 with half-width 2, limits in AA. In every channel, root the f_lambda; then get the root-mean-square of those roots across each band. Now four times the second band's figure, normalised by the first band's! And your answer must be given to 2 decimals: 4.33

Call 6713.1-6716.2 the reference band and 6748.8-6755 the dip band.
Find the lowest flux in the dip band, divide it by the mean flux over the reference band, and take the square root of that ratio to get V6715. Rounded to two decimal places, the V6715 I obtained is 0.98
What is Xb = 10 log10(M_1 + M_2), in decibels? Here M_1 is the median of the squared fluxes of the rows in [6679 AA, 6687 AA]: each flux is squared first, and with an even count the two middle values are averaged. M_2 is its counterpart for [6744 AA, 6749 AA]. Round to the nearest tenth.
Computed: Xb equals 13.3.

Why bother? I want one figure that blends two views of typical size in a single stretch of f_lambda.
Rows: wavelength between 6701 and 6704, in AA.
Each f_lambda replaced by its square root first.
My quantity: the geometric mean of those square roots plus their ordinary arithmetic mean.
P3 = 3.76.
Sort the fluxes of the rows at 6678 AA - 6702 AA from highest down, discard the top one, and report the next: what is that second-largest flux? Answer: 3.637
